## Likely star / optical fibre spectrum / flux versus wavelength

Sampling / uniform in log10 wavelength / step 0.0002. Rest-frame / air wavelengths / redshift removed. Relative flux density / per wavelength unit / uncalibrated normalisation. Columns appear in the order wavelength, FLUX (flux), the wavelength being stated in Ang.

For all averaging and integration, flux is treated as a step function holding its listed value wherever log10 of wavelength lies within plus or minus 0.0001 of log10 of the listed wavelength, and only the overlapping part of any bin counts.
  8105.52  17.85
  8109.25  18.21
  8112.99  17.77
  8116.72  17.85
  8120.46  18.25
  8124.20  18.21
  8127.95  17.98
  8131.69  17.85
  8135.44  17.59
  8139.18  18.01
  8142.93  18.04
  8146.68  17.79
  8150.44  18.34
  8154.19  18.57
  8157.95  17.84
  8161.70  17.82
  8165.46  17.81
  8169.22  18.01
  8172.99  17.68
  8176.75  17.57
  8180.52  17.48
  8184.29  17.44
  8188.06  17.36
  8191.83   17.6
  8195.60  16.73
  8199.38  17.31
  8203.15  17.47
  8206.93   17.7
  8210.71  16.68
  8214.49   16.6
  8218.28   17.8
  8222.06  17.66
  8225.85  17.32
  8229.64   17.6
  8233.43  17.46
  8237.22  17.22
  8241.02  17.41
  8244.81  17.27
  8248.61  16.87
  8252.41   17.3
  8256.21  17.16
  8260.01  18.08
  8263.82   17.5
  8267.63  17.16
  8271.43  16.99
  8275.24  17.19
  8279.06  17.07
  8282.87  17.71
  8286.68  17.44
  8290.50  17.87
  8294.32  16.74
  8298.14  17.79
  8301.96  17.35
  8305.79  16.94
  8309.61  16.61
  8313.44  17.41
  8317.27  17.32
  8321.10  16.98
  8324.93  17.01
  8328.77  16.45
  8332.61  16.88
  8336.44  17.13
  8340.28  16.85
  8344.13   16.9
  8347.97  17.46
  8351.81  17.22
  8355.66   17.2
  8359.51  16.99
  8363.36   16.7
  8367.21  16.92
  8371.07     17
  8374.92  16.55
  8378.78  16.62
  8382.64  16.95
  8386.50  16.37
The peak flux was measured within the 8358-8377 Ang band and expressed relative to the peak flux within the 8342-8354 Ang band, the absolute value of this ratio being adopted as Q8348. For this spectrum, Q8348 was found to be 0.97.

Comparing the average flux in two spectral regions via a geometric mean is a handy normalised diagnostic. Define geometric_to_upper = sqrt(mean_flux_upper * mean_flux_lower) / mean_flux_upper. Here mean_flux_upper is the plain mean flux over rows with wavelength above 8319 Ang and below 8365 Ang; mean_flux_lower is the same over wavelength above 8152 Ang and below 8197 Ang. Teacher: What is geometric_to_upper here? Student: 1.020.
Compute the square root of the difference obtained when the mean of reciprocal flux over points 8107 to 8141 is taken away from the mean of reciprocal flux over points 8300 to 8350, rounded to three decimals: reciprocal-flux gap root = 0.056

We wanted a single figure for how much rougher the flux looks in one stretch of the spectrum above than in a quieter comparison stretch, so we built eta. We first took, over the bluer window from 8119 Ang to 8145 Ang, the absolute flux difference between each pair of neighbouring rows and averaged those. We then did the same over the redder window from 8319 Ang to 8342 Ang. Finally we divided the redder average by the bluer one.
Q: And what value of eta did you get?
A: 1.7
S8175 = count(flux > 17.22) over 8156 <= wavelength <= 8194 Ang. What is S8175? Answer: 10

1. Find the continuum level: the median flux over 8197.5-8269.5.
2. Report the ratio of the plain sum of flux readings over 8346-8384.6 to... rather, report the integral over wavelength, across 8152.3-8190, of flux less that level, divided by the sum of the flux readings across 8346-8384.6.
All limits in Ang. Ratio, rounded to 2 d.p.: 0.10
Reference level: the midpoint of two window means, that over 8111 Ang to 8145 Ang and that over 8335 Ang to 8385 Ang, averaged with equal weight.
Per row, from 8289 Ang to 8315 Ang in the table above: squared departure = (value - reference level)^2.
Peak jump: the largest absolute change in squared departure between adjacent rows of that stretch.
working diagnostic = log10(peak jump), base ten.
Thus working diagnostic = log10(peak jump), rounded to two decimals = -0.15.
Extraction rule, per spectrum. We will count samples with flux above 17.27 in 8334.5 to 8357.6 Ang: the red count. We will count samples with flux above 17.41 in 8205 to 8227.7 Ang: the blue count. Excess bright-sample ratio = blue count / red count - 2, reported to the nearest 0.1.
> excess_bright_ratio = 1.0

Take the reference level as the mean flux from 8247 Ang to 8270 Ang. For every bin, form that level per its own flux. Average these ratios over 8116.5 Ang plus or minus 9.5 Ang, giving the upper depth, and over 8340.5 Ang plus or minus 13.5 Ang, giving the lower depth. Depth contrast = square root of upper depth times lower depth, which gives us 0.99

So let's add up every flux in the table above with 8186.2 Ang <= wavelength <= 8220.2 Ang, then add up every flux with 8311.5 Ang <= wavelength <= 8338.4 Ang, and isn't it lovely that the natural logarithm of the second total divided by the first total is -0.3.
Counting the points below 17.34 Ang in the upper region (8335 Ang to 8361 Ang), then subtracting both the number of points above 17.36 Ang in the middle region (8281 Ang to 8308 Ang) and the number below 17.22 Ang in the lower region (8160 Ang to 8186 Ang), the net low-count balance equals 2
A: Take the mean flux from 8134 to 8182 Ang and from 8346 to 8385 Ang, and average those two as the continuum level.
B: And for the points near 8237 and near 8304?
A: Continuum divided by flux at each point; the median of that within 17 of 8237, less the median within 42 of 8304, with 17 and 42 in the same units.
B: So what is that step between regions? -0.013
